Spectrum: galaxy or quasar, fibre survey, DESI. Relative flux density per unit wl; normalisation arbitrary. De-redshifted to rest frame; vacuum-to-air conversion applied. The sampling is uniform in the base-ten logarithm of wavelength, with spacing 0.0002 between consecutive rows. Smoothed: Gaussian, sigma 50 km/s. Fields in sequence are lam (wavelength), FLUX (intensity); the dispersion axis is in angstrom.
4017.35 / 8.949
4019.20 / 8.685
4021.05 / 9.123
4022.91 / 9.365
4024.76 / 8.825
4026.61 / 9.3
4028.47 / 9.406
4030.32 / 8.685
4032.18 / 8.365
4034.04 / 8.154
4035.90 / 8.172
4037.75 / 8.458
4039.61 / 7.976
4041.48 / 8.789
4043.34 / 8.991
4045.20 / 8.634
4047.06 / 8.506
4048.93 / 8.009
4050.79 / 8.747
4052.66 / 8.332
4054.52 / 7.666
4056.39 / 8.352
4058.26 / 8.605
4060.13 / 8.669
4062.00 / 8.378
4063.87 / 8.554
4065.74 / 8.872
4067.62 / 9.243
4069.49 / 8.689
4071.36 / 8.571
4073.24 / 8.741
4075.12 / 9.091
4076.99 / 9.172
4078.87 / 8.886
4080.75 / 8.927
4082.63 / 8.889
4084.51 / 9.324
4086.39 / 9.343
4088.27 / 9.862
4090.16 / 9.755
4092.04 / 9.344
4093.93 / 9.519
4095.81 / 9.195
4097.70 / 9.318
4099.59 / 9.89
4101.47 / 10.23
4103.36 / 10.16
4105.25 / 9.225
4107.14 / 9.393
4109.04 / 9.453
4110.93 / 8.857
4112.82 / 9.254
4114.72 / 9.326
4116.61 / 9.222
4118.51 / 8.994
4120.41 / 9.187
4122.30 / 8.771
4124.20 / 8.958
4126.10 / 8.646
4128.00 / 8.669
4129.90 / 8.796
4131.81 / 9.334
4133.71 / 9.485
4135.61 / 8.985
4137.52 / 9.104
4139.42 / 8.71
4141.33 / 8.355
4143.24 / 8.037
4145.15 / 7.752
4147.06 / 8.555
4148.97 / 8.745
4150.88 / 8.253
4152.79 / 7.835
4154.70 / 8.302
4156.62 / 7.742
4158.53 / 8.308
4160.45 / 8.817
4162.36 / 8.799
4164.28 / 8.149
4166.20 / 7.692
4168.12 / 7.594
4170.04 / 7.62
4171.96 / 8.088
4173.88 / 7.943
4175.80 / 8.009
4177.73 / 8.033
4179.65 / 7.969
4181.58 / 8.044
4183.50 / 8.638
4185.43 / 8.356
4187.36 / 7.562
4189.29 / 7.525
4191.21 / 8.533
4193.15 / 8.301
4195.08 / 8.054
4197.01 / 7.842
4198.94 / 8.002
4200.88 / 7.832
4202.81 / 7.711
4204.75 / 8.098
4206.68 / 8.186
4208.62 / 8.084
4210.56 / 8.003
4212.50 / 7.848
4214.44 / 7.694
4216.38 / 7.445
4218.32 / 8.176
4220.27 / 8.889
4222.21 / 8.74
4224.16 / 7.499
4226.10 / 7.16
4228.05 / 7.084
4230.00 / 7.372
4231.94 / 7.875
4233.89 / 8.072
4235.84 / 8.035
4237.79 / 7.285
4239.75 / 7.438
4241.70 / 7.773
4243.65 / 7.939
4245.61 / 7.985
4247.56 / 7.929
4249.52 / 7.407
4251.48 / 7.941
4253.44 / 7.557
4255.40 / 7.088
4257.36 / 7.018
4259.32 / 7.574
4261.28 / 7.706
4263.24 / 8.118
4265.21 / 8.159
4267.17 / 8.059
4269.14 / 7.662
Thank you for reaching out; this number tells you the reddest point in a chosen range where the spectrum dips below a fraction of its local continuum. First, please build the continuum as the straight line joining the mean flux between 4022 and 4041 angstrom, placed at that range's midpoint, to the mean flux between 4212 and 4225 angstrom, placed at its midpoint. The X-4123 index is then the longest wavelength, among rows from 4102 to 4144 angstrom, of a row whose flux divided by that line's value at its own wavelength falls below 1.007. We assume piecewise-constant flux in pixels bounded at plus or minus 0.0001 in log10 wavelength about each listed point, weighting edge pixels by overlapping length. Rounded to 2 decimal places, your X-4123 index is 4143.24 angstrom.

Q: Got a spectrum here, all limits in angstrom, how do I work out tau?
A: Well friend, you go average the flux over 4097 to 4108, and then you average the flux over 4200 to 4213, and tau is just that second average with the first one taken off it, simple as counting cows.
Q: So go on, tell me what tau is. -1.7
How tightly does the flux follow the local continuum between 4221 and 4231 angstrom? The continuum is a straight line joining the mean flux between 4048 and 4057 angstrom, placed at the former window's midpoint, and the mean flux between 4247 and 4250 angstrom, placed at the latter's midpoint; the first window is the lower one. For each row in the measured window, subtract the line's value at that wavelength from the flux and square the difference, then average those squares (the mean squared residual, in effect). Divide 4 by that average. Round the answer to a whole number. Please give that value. 10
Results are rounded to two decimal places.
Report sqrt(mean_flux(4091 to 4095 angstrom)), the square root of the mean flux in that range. 3.07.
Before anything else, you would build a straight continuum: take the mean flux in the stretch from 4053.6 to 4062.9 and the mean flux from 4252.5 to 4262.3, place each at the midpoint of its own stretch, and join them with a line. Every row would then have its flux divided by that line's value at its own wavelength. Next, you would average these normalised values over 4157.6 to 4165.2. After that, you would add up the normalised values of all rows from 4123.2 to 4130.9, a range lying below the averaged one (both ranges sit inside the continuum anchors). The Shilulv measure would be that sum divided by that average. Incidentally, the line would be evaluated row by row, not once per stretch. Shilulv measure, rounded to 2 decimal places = 4.03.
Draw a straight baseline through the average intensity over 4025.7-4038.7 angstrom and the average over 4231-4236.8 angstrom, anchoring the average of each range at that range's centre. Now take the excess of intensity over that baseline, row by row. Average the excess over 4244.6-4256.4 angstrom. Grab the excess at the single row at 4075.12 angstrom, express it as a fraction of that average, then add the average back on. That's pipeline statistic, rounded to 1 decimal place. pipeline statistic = -2.3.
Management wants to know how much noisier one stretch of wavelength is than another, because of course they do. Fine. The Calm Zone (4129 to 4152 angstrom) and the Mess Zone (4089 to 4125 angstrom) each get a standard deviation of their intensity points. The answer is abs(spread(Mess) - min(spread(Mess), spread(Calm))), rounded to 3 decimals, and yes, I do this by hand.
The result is 0.000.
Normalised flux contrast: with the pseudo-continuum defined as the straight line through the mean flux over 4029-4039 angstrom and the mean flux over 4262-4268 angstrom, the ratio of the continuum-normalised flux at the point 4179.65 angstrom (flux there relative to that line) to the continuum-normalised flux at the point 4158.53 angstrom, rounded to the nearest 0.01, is 0.96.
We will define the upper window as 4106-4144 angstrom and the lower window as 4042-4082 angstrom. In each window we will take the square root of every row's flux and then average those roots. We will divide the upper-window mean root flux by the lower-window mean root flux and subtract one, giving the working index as 0.02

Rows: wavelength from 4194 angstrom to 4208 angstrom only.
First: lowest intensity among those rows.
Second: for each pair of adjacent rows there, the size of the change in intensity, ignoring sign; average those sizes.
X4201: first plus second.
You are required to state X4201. 7.9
